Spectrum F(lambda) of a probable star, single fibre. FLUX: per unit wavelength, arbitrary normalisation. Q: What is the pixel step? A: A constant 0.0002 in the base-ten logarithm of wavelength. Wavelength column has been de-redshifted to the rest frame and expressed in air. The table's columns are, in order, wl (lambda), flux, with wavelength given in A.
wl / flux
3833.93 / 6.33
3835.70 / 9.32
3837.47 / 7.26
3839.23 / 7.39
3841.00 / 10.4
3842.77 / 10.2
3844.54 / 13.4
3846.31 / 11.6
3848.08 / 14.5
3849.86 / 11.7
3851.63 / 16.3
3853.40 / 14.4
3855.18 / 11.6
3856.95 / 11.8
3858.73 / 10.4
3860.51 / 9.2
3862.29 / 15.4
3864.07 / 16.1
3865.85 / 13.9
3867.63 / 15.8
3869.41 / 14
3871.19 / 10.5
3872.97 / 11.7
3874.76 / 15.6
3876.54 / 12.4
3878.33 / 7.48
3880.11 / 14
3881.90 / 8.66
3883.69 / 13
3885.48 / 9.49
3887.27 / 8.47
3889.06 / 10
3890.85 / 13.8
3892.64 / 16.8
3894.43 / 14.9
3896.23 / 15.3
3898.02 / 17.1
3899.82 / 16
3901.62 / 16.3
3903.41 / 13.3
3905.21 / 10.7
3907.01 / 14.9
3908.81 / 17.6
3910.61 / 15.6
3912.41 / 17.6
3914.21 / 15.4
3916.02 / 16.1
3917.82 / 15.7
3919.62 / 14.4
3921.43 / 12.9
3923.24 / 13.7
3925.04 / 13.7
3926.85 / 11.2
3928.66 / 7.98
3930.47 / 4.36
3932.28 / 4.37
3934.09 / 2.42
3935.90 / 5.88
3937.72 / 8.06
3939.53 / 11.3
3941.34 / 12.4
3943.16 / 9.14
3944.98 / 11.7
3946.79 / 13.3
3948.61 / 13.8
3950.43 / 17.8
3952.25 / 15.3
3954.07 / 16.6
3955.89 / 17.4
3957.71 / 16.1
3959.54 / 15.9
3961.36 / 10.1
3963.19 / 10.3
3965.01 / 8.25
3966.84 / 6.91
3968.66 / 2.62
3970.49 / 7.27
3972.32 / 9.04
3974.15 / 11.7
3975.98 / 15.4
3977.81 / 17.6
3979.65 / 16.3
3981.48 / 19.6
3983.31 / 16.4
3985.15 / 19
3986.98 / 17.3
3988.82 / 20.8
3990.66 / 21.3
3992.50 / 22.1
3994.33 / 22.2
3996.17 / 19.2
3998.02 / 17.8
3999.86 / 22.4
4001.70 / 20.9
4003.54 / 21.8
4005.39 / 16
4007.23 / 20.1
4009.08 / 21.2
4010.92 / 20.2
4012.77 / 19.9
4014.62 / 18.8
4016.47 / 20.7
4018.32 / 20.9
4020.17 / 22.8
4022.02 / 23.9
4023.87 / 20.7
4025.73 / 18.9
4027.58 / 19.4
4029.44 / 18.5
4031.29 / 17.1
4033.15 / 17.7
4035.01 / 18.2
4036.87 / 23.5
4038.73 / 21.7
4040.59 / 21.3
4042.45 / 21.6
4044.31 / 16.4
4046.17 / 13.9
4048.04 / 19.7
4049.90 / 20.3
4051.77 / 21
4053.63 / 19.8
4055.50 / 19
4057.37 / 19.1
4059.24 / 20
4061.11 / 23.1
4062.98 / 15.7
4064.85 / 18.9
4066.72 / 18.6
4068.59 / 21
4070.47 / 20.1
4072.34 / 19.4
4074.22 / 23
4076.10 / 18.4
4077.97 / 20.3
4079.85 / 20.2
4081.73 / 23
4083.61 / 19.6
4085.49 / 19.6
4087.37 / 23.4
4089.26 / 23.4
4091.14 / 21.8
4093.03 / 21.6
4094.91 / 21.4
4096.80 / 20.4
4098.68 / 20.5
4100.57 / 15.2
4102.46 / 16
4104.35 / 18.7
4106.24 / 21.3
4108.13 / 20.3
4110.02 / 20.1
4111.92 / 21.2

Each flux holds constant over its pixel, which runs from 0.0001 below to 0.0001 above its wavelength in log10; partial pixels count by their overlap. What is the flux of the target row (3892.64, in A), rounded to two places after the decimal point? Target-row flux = 16.80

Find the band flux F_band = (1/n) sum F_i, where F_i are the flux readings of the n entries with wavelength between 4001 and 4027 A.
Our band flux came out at 20.5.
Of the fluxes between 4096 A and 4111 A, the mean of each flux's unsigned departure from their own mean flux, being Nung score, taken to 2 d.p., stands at 1.82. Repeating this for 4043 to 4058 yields 1.75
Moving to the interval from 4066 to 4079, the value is 1.13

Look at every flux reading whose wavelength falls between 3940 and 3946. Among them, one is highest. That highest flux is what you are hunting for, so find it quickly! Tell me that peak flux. 12.4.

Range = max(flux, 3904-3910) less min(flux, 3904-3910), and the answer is 6.9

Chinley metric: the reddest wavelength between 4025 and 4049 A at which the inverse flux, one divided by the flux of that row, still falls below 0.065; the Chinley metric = 4048.04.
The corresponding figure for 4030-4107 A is 4106.24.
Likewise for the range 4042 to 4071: 4070.47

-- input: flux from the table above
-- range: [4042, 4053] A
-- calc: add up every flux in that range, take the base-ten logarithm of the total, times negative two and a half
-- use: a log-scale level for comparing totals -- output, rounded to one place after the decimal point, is -5.1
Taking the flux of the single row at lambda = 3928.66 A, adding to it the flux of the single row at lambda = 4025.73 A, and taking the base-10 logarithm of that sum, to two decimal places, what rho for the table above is 1.43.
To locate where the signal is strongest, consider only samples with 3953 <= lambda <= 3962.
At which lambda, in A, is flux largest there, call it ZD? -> 3955.89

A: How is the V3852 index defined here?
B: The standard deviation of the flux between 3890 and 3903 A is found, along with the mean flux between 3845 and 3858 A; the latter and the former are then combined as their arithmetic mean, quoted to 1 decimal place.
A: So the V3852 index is 7.1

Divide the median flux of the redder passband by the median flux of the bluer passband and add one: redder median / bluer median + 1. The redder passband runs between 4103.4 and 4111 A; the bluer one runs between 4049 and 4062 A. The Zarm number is 2.01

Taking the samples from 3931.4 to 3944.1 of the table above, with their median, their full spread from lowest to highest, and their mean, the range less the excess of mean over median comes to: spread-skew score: 10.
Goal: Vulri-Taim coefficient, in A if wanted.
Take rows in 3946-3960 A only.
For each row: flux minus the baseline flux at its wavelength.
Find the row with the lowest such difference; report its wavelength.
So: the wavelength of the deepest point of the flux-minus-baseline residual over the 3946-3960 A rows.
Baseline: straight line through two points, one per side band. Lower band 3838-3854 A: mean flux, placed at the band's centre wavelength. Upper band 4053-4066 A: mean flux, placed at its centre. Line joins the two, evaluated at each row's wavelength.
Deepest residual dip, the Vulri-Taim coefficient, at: 3946.79 A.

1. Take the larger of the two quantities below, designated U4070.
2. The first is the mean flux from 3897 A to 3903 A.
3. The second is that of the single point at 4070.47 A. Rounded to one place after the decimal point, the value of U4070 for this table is 20.1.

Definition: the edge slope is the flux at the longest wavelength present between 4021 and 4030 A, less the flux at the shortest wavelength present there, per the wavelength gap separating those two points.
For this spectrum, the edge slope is -0.73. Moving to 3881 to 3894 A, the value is 0.76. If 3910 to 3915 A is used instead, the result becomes -0.06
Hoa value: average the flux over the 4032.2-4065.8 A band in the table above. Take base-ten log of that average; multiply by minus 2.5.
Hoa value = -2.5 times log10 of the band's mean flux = -3.22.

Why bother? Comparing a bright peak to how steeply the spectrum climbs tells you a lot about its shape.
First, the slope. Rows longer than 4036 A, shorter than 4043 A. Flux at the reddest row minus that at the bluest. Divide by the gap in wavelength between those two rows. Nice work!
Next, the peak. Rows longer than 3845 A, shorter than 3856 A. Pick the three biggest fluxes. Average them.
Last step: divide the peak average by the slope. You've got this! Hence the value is -44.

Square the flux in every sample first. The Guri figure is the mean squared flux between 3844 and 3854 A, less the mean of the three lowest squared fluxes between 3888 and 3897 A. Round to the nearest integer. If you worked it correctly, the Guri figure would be 18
